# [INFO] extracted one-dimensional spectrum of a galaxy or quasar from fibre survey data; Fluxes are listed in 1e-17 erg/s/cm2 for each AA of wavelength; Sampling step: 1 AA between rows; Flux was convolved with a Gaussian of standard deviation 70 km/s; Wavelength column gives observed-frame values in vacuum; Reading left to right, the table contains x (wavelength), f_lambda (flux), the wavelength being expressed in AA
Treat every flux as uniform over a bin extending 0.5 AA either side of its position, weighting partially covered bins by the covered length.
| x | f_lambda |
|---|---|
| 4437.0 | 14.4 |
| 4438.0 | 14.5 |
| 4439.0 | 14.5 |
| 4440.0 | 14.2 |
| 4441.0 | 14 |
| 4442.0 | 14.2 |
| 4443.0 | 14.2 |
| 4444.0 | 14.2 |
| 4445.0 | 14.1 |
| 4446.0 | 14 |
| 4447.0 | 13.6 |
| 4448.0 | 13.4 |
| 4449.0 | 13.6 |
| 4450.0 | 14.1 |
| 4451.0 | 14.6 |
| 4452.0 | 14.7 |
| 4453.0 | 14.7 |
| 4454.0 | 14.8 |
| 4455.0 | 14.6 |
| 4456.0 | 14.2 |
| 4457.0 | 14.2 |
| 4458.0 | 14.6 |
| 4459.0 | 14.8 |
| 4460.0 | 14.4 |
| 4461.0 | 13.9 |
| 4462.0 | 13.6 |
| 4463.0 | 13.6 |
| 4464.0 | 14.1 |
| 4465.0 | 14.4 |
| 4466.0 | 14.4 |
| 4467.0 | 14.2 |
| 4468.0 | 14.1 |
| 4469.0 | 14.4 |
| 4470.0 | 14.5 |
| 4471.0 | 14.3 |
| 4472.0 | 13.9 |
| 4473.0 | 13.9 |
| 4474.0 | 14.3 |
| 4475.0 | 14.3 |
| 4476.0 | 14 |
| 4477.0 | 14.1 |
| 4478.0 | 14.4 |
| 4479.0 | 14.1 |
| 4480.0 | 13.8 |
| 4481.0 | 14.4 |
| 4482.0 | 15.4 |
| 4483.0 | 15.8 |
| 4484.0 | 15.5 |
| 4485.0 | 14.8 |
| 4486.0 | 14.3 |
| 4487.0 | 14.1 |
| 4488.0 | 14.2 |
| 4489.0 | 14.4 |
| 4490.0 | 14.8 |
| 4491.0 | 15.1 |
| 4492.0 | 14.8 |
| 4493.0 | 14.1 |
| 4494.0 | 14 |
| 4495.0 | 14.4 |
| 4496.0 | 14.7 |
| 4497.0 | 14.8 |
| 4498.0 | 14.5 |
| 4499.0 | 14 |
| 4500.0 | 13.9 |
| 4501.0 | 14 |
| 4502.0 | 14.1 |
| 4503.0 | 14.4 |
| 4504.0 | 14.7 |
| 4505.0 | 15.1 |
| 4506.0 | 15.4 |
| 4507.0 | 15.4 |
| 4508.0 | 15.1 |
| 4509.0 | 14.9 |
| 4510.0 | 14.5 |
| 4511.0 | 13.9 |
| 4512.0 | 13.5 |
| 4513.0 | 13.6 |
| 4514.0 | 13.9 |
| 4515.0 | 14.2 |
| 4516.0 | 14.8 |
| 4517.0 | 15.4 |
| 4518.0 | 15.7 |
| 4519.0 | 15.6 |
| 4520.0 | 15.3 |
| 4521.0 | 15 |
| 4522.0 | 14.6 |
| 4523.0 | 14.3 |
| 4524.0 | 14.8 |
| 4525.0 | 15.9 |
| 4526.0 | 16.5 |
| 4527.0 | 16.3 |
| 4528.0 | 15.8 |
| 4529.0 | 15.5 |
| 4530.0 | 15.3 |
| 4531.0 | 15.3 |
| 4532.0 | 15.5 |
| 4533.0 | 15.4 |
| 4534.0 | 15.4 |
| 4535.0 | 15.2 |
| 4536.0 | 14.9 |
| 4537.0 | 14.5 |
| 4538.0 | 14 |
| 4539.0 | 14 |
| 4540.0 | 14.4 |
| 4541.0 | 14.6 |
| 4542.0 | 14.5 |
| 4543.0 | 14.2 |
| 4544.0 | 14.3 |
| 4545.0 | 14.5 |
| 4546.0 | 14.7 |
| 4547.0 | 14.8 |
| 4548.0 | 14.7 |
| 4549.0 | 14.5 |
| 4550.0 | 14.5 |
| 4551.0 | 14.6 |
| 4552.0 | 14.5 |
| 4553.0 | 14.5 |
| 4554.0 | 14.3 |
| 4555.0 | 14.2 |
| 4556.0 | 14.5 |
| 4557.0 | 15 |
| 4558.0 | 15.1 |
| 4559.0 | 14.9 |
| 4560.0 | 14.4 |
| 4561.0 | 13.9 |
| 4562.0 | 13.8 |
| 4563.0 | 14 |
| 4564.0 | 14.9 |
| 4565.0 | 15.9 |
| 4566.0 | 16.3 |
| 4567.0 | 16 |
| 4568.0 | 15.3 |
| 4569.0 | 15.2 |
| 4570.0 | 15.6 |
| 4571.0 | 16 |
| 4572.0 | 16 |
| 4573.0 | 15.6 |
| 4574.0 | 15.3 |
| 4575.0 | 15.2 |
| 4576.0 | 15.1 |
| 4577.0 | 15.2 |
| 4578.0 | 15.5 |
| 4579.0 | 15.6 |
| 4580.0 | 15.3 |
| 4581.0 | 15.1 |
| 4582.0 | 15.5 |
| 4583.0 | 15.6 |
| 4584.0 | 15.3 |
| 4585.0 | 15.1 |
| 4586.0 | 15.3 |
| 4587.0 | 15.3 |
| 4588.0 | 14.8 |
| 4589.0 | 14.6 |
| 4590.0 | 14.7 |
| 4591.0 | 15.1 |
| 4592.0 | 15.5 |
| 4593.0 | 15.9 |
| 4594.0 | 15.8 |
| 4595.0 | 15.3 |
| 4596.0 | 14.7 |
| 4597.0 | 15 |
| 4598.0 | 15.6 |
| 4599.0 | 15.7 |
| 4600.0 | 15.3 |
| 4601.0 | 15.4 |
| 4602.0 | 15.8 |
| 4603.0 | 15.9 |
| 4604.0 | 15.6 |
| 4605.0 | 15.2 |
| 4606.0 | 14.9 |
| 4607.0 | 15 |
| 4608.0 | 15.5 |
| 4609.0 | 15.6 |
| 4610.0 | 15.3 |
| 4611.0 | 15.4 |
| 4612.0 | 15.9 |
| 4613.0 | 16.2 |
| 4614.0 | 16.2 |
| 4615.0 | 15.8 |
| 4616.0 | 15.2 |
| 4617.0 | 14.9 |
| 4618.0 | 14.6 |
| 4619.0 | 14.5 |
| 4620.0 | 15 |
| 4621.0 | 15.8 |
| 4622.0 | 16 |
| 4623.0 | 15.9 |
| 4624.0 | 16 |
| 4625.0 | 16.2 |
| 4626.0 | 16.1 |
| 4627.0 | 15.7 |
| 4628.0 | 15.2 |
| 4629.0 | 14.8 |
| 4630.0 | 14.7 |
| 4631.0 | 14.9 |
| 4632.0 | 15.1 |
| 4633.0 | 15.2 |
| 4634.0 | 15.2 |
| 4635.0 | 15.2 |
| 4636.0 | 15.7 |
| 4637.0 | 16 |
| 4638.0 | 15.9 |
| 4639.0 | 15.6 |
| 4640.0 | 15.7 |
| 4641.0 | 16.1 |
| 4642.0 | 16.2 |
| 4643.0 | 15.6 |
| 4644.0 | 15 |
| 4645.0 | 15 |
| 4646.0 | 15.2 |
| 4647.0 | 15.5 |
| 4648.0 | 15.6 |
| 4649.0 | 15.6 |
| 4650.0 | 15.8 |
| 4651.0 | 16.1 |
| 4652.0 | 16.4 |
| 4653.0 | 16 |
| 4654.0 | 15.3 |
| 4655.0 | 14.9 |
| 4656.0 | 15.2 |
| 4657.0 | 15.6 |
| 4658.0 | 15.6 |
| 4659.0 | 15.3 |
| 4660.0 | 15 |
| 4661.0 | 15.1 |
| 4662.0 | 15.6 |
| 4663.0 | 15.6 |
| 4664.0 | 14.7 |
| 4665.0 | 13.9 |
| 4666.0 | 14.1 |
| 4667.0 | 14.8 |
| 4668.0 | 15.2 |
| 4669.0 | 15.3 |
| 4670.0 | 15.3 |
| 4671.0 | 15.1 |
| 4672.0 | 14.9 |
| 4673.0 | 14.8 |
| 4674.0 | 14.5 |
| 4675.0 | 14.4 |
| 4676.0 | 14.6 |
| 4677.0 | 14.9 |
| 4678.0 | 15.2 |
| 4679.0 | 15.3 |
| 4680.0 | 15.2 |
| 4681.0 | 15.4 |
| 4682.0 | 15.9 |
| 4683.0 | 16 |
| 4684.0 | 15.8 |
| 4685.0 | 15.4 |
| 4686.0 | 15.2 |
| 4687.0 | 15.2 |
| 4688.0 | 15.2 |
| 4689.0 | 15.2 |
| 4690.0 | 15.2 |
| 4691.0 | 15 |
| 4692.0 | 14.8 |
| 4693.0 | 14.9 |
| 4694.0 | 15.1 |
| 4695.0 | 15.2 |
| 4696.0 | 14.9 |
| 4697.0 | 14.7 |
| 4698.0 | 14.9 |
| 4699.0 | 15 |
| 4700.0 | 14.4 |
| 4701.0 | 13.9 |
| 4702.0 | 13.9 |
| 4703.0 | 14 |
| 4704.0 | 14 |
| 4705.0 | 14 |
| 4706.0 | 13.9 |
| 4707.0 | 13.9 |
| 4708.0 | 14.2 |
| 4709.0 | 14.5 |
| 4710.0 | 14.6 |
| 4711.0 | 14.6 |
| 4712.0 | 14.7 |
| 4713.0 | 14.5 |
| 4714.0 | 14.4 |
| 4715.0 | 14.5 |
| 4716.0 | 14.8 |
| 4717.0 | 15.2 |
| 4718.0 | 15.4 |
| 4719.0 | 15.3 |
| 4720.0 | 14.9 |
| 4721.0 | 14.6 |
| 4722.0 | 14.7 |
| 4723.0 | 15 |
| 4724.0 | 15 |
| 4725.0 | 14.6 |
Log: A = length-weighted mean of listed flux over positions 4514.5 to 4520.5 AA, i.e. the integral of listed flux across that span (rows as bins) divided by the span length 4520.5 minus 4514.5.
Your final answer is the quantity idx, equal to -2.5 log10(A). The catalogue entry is -2.95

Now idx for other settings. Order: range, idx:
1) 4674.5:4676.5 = -2.90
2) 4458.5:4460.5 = -2.91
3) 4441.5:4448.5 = -2.86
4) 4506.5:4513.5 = -2.90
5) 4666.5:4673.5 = -2.94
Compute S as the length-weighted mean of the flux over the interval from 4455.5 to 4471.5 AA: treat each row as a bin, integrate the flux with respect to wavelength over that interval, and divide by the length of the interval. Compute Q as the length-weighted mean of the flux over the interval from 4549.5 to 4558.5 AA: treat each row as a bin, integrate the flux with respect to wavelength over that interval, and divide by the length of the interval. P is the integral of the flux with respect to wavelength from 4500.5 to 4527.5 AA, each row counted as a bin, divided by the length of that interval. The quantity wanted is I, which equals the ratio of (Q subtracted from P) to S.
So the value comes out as 0.019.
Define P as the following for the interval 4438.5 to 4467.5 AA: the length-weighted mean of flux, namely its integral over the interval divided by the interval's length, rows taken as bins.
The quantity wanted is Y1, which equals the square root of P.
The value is 3.77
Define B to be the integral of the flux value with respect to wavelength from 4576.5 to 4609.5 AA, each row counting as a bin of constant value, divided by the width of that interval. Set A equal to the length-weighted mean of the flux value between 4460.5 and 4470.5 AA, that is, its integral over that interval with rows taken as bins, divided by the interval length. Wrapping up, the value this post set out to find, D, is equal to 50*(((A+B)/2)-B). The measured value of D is -30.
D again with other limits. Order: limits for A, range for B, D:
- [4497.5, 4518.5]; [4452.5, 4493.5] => 3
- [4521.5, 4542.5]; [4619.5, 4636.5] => -9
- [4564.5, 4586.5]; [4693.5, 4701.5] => 18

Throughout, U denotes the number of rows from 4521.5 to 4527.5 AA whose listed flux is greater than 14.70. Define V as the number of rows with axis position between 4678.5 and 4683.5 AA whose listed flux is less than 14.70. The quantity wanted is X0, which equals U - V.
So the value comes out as 4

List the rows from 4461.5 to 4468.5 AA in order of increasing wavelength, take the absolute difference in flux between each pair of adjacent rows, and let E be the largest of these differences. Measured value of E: 0.50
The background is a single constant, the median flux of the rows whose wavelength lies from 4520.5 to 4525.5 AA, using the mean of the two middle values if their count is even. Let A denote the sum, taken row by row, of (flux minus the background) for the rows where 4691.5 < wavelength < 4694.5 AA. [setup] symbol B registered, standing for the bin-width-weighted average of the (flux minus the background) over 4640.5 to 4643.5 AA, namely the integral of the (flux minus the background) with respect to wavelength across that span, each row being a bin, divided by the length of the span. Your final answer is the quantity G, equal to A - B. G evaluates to -1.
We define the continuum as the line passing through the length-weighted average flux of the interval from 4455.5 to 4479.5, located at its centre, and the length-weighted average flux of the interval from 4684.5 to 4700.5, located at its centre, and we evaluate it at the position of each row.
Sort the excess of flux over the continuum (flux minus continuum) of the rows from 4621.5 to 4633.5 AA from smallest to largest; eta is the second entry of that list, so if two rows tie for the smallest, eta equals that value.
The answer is 0.01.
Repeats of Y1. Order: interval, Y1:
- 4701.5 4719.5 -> 3.80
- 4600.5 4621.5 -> 3.93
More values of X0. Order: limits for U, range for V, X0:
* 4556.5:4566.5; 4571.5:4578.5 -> 6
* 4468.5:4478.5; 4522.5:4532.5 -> -1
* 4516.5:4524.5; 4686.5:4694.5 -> 6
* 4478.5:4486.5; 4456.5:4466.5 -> -5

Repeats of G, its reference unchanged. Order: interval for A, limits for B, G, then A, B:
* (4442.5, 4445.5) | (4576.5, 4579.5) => -3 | -1.9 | 0.6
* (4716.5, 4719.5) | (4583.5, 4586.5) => 1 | 1.5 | 0.4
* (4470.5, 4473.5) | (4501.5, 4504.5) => -2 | -2.3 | -0.4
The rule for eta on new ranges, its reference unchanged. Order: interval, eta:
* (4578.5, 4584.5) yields 0.68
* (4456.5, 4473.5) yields -0.58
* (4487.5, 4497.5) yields -0.19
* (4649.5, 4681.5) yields -0.82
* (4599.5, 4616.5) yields 0.29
